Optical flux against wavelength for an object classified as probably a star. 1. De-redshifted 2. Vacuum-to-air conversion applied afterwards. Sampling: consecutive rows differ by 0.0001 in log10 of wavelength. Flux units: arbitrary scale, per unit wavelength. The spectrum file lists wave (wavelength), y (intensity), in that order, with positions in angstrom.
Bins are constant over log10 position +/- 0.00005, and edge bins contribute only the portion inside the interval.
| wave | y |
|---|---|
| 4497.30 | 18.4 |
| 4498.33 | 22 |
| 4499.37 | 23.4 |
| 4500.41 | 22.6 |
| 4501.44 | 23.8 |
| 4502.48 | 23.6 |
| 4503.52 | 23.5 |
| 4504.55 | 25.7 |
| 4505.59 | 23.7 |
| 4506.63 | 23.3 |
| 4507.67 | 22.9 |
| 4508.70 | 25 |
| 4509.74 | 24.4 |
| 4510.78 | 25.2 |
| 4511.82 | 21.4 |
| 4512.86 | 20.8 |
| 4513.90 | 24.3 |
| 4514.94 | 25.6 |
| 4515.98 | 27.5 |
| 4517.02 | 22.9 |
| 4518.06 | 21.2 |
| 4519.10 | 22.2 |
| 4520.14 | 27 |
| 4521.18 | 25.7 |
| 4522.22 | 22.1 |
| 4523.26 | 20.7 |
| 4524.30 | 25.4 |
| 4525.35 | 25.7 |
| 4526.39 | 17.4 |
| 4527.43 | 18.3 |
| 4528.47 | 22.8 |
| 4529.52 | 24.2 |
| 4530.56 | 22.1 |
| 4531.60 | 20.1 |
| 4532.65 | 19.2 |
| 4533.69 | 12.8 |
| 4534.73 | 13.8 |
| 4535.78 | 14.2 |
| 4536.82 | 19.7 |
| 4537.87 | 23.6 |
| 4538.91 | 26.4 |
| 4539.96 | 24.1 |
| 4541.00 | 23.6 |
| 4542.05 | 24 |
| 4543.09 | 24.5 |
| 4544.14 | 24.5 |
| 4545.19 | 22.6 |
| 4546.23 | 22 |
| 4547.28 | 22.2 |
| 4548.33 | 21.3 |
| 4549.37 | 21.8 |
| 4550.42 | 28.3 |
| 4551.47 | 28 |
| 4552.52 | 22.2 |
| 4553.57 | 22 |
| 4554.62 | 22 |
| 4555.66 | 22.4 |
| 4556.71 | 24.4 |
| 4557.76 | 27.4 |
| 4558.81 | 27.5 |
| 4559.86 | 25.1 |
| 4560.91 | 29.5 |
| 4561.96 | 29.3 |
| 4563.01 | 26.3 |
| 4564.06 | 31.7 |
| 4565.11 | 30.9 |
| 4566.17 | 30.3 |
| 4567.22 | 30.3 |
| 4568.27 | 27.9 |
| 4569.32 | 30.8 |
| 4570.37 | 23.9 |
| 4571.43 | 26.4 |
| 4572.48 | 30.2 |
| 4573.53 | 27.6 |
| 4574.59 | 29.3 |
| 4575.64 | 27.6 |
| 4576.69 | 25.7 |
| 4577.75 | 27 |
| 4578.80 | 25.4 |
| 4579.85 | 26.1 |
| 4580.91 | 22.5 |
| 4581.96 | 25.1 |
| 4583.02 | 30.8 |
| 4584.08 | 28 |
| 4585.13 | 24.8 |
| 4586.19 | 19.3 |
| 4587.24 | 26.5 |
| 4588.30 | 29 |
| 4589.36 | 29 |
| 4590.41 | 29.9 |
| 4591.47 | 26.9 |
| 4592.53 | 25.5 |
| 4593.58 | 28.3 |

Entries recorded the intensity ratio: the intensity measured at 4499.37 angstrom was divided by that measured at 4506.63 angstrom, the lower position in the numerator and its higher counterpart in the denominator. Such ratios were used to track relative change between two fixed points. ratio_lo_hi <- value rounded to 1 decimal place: 1.0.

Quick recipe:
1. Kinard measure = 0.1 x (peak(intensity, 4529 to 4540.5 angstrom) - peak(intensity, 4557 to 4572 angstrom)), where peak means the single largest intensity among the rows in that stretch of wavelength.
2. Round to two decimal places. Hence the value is -0.53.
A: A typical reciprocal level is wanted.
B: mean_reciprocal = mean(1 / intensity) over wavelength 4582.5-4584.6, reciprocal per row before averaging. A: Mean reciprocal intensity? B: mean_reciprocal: 0.034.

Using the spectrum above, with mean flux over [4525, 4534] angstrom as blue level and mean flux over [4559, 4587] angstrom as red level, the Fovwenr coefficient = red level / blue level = 1.3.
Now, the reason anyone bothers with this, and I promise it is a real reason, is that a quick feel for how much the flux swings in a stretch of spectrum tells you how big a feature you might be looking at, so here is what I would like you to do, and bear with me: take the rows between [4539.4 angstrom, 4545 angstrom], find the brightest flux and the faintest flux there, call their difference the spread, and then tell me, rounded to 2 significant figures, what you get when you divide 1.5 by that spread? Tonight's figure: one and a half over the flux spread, 1.7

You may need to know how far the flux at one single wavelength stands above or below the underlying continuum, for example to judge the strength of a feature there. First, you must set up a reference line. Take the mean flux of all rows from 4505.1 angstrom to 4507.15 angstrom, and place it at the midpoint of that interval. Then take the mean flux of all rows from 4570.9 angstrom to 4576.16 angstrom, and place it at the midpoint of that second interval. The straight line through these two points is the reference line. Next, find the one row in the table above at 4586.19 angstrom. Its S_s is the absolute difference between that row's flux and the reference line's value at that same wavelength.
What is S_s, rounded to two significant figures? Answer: 9.8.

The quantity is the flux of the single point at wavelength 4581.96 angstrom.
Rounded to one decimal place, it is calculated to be 25.1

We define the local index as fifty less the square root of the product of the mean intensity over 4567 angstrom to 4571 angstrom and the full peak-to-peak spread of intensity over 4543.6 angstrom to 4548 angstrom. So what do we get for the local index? 41.6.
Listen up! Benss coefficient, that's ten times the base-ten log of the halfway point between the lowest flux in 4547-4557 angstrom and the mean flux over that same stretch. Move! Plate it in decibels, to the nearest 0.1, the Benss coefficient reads 13.5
